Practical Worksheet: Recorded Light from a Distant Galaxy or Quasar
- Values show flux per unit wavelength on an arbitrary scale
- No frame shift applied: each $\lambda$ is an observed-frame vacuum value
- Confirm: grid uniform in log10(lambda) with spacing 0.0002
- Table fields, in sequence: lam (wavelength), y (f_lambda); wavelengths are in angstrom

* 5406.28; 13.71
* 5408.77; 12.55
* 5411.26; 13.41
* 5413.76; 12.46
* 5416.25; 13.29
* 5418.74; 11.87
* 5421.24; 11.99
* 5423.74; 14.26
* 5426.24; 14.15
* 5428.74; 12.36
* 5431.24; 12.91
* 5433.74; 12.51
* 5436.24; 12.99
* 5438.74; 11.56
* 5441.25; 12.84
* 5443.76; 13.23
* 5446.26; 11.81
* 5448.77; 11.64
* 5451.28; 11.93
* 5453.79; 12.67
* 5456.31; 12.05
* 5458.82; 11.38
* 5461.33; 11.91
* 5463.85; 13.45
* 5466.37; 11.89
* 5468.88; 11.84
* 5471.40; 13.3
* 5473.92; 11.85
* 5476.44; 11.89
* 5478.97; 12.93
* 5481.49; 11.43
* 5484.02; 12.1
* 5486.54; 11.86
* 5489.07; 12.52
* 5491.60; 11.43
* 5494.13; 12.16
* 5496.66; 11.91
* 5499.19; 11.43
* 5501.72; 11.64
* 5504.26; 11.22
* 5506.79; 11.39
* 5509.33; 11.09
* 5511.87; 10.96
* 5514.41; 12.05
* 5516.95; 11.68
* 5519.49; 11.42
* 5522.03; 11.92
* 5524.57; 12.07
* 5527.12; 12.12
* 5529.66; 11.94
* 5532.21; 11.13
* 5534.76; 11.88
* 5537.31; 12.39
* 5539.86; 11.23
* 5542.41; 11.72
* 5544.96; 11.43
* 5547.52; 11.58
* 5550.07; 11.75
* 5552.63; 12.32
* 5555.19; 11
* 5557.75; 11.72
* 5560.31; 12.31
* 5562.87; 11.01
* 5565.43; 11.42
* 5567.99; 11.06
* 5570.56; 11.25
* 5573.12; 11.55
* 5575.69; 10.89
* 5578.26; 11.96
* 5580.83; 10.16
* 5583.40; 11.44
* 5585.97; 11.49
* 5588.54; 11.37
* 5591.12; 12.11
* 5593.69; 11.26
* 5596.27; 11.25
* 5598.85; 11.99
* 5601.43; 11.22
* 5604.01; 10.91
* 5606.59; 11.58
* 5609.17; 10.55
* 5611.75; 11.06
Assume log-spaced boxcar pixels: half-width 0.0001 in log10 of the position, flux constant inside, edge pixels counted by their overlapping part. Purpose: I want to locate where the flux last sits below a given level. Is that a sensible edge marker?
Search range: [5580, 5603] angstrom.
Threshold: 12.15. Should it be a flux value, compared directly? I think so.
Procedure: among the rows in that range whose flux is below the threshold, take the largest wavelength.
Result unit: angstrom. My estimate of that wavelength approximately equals 5601.43 angstrom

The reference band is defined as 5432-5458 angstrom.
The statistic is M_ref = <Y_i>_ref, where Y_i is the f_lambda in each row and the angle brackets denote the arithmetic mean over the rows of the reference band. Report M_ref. 12.3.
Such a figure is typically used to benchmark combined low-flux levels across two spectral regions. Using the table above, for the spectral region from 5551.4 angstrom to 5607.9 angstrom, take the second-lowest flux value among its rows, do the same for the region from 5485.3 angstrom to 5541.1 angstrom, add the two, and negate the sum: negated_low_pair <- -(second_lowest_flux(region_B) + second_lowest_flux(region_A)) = -22.0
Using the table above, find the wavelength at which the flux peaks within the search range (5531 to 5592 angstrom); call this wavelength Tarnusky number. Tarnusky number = 5537.31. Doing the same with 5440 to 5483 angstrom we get 5463.85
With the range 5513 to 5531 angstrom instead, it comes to 5527.12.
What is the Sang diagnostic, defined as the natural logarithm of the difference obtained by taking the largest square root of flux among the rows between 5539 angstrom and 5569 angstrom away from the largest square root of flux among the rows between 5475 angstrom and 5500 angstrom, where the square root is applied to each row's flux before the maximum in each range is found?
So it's -2.5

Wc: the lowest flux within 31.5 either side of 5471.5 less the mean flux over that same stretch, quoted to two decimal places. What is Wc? -0.74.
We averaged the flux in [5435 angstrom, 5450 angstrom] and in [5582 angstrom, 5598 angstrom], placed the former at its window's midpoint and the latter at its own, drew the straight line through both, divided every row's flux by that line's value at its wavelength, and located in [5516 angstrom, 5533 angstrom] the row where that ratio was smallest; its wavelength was 5532.21 angstrom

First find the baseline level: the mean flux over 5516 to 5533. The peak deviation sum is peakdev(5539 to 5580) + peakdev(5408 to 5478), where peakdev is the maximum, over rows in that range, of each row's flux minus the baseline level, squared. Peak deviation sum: 7.0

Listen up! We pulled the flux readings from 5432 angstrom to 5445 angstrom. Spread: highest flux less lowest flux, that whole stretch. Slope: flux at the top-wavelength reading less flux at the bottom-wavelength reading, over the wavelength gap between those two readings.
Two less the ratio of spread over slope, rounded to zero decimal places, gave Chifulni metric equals -21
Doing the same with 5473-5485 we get -59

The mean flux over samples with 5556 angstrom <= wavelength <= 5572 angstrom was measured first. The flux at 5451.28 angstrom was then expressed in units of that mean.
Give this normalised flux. 1.04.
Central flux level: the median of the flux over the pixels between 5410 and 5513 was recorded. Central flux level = 11.93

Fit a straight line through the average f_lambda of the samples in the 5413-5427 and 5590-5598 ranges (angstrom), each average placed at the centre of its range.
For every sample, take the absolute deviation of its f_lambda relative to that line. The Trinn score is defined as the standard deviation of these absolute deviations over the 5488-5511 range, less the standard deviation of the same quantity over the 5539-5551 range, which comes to 0.14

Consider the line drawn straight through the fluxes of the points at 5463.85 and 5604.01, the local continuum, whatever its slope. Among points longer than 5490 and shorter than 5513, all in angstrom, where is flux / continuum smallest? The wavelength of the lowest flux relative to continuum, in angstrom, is 5511.87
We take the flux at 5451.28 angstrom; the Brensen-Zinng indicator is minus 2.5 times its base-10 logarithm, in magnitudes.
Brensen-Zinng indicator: -2.69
